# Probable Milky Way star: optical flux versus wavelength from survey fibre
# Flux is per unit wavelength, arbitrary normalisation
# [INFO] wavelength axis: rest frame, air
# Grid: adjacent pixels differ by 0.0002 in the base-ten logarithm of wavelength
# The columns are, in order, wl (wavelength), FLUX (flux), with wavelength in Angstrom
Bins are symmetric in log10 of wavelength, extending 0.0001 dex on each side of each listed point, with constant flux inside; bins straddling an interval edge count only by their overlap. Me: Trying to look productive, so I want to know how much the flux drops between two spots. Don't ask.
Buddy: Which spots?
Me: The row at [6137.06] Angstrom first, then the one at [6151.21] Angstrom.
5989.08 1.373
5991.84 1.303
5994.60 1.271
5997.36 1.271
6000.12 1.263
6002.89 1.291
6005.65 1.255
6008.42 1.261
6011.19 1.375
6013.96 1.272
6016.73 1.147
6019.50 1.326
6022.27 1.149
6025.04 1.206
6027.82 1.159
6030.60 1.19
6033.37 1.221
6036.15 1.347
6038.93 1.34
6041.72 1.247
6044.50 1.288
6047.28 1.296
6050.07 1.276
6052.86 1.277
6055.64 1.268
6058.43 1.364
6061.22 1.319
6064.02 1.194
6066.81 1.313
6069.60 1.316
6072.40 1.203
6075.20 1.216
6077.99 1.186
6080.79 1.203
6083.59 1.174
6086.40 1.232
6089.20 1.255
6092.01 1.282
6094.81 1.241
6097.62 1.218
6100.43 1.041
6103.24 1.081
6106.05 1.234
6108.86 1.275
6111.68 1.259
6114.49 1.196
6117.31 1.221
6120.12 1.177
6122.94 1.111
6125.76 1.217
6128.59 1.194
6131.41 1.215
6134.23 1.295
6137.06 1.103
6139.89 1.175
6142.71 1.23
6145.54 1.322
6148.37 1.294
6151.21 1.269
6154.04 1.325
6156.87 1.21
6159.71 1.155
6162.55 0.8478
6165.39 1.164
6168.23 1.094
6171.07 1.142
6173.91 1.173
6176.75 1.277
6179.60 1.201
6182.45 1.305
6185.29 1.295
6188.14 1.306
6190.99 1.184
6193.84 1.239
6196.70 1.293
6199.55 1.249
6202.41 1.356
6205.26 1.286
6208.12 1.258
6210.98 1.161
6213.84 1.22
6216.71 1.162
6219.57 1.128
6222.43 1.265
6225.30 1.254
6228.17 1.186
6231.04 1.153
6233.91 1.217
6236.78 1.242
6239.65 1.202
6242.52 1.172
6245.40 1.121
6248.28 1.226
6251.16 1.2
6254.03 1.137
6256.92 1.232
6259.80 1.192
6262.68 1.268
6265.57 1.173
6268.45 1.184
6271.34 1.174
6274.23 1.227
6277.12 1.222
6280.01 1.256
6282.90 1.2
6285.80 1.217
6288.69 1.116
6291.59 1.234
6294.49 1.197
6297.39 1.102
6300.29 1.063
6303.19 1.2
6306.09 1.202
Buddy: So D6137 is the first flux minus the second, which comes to -0.17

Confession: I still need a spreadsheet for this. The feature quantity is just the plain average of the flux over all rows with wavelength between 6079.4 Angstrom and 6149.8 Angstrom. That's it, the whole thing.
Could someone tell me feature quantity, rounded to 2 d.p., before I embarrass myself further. 1.21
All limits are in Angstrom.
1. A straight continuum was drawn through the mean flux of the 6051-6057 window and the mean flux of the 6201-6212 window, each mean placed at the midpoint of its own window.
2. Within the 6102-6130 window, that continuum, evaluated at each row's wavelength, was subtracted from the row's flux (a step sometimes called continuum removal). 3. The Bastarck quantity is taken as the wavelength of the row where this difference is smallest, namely 6103.24 Angstrom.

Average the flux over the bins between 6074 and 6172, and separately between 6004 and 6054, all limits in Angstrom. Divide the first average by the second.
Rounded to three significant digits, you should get 0.951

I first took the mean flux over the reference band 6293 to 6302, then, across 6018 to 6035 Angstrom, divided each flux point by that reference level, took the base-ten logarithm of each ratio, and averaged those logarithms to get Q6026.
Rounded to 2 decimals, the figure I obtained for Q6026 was 0.03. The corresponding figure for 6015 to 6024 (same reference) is 0.03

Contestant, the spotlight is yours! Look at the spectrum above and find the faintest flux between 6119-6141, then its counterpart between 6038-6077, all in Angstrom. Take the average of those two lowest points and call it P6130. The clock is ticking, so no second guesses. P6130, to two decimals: 1.15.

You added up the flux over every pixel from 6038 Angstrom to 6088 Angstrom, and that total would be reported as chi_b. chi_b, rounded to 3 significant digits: 22.7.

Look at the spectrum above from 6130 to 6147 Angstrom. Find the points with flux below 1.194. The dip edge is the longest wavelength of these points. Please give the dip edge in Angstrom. 6139.89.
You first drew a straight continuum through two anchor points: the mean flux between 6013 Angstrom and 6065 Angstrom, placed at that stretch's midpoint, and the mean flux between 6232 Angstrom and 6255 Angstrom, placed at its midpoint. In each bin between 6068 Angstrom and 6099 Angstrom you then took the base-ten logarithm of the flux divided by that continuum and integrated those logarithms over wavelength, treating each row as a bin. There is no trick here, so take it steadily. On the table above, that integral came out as -0.15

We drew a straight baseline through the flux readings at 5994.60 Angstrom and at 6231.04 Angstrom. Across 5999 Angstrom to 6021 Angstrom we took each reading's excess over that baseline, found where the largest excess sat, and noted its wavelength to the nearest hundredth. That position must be 6011.19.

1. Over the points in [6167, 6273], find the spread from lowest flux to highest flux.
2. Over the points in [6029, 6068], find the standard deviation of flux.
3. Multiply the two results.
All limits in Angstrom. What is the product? 0.014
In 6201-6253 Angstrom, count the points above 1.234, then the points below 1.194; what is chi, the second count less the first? 1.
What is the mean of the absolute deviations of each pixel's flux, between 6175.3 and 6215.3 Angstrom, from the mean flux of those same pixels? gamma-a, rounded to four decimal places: 0.0433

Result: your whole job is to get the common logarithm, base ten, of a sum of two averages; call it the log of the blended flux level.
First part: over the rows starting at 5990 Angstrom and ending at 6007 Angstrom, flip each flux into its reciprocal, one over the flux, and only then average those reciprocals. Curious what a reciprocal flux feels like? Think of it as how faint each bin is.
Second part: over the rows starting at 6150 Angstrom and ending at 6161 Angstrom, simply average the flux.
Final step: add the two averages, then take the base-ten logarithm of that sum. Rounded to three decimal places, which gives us 0.306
